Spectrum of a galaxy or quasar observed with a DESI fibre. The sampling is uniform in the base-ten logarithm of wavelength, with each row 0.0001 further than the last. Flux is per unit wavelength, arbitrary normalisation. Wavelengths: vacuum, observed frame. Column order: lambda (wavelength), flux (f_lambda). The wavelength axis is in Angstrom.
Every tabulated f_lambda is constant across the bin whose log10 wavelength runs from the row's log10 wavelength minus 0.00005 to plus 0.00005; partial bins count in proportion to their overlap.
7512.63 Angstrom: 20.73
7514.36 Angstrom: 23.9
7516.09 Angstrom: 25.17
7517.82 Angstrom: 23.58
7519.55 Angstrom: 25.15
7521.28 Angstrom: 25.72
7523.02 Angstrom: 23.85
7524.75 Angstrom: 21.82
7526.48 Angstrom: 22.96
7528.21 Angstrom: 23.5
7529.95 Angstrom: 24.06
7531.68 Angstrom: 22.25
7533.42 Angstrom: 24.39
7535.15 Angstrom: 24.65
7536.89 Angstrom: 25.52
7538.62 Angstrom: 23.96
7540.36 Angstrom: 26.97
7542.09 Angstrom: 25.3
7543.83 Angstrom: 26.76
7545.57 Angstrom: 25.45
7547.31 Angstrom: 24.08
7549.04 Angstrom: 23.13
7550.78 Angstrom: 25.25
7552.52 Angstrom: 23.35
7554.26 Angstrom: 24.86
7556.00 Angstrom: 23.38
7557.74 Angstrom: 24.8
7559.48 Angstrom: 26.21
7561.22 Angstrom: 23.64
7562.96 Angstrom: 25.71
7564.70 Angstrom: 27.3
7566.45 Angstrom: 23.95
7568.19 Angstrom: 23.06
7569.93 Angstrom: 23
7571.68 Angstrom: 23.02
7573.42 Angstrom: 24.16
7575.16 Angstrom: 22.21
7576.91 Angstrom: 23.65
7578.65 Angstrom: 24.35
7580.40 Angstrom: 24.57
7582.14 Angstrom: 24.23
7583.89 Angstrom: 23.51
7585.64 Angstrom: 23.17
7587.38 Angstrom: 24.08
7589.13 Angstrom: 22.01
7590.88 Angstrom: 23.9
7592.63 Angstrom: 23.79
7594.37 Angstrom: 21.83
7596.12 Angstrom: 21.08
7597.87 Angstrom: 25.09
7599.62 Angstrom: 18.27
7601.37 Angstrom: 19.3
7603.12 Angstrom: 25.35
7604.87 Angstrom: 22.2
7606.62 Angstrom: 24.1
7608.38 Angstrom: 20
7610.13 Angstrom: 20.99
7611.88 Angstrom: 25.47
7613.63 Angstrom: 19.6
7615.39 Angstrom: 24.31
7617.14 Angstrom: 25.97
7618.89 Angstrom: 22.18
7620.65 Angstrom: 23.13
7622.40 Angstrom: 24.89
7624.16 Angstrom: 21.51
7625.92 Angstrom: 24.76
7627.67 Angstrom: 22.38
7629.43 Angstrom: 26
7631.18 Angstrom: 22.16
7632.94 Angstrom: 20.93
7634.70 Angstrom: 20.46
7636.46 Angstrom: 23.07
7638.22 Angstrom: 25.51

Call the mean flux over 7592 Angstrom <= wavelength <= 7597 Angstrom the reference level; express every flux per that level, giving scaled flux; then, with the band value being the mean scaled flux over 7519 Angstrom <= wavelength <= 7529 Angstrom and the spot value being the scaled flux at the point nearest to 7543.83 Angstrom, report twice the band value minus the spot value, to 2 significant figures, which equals 0.94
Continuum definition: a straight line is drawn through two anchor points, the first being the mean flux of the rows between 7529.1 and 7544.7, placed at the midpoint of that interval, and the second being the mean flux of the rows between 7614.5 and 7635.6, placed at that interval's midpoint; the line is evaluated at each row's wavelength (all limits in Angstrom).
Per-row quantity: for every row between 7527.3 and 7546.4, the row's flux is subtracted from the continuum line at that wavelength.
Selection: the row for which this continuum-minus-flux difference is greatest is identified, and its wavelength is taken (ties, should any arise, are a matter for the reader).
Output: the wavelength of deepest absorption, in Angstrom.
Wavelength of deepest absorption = 7531.68 Angstrom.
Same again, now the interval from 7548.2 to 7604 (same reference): 7599.62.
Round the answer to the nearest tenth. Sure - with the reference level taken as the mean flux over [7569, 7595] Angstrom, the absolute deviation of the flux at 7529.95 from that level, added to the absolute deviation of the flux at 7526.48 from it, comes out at 1.1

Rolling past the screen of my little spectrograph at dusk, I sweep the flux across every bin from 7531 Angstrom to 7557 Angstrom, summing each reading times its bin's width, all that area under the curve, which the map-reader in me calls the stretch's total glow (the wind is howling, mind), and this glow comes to 641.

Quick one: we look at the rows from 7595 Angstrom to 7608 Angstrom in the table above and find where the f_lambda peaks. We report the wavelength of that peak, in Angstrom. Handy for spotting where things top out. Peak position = 7603.12 Angstrom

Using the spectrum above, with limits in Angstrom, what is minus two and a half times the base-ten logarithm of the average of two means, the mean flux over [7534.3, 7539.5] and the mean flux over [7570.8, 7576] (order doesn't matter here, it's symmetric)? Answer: -3.45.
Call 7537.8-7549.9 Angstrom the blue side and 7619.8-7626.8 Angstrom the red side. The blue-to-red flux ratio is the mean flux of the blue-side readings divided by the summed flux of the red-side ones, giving 0.27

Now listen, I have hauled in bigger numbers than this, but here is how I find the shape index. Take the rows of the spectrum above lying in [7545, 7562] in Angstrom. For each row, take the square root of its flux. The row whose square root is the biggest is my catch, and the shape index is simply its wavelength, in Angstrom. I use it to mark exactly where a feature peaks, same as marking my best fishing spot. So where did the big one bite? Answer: 7559.48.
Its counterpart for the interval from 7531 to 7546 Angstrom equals 7540.36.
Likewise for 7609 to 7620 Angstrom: 7617.14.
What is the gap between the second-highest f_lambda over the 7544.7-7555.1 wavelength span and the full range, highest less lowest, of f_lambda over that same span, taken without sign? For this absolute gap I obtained 22.9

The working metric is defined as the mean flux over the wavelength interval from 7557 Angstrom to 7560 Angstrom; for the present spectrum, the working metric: 25.5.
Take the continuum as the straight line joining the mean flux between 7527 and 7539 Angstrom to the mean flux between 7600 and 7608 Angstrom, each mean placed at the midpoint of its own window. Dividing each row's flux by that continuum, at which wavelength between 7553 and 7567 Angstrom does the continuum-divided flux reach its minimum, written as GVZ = 7556.00 Angstrom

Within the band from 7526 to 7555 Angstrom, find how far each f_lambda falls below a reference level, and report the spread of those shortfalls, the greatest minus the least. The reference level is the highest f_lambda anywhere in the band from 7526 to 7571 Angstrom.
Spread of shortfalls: 4.7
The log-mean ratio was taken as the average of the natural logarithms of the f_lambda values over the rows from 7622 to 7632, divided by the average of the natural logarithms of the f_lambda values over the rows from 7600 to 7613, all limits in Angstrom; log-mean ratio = 1.02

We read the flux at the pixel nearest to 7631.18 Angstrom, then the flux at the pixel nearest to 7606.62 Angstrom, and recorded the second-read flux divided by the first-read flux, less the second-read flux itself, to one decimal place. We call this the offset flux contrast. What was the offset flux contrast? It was -23.0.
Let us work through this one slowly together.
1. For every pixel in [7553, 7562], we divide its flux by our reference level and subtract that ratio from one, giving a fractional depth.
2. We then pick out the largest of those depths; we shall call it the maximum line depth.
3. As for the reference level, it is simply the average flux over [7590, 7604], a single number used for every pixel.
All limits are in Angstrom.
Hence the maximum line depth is -0.05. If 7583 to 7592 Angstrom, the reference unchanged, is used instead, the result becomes 0.01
